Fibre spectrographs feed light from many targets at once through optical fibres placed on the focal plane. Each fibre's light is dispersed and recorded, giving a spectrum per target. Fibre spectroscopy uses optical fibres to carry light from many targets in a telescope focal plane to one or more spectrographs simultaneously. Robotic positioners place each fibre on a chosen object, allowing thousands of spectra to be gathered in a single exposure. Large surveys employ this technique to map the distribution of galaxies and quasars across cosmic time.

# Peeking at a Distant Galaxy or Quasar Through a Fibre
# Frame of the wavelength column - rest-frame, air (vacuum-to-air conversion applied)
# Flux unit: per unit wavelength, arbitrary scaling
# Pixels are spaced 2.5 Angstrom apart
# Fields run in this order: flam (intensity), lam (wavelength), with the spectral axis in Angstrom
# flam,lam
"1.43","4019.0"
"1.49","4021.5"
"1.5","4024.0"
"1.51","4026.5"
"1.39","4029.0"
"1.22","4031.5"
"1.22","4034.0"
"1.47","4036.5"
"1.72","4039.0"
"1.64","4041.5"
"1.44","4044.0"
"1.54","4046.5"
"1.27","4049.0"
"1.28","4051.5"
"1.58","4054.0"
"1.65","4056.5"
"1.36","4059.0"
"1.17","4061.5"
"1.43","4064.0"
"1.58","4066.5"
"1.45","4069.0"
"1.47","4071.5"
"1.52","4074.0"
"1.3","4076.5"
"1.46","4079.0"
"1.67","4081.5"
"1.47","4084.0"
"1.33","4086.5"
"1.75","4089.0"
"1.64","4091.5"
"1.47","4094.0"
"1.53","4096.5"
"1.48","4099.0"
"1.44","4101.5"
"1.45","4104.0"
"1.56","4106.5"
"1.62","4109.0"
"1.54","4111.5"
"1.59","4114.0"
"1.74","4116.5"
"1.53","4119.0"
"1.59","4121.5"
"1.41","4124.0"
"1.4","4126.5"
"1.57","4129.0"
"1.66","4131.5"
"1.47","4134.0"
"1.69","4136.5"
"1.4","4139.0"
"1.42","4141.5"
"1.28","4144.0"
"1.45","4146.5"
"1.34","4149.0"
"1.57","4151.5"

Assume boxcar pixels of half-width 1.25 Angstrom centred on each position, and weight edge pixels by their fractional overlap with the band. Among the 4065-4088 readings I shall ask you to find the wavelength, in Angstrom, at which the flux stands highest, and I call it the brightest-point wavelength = 4081.5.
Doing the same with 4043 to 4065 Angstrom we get 4056.5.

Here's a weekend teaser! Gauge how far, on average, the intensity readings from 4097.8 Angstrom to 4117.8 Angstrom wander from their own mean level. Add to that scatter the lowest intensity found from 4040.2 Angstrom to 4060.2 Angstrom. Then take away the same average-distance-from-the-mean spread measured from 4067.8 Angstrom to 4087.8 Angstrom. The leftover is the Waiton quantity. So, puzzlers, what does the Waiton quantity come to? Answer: 1.27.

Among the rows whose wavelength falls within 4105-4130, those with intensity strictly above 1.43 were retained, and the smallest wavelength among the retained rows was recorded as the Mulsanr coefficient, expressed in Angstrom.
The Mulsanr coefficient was 4106.5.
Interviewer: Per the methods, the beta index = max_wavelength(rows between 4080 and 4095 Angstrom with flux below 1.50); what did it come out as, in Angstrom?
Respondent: 4094.0 Angstrom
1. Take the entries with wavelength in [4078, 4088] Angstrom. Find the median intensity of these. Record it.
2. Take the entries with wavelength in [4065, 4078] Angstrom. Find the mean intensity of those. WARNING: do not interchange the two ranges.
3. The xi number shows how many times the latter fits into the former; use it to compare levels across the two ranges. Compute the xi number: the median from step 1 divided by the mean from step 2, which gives 1.00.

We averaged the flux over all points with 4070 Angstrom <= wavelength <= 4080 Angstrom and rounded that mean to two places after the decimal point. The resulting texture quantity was 1.44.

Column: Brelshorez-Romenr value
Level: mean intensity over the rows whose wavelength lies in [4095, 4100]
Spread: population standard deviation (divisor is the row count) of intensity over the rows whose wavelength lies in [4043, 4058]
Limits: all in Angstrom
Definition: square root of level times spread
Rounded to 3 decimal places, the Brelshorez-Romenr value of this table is 0.467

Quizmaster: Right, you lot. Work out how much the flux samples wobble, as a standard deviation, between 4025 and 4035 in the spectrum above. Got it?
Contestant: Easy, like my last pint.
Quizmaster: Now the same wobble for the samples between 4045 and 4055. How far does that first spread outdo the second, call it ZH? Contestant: -0.02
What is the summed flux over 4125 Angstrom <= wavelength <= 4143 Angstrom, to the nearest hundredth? 10.61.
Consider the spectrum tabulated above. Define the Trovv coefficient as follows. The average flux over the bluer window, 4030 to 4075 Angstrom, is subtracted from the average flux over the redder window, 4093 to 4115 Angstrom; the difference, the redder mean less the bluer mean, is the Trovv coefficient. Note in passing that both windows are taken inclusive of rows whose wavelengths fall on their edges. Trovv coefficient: 0.075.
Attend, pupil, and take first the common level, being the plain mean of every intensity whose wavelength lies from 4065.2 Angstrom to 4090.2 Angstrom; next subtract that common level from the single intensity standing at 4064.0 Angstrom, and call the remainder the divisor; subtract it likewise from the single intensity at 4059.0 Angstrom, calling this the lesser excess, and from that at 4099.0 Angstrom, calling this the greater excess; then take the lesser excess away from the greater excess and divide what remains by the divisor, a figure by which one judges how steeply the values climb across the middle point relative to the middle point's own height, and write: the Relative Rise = -1.7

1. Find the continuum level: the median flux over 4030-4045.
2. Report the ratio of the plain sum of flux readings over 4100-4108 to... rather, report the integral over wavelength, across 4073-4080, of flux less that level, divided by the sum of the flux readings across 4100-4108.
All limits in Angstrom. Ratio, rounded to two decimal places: -0.05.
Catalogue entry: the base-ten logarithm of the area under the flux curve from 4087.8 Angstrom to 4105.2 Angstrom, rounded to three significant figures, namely 1.43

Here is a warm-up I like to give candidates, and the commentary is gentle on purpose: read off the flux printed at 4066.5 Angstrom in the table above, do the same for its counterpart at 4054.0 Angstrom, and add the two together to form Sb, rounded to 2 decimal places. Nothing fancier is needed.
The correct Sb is 3.16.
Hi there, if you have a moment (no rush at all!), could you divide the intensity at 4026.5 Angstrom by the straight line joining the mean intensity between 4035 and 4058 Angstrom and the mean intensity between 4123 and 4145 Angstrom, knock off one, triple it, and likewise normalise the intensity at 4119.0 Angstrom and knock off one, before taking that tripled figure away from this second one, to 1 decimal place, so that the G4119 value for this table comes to 0.0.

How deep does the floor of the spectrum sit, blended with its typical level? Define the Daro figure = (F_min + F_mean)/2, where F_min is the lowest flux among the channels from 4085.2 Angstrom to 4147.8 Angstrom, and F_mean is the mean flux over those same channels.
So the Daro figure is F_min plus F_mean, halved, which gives 1.40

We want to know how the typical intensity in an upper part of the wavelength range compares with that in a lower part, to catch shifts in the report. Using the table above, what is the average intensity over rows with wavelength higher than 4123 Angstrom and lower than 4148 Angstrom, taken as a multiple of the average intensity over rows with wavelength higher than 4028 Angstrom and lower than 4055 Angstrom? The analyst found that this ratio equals 1.029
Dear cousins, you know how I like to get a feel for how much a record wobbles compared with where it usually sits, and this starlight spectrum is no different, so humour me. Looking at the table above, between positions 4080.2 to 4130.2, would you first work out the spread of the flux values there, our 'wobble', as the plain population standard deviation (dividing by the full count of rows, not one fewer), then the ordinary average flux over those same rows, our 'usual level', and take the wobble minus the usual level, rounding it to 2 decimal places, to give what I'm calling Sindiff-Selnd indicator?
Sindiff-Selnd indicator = -1.43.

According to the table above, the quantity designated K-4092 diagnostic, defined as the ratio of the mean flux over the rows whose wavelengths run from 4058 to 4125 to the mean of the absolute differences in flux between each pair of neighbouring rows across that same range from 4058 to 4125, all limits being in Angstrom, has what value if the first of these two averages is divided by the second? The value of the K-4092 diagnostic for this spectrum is 11.2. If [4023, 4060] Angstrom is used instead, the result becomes 9.6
